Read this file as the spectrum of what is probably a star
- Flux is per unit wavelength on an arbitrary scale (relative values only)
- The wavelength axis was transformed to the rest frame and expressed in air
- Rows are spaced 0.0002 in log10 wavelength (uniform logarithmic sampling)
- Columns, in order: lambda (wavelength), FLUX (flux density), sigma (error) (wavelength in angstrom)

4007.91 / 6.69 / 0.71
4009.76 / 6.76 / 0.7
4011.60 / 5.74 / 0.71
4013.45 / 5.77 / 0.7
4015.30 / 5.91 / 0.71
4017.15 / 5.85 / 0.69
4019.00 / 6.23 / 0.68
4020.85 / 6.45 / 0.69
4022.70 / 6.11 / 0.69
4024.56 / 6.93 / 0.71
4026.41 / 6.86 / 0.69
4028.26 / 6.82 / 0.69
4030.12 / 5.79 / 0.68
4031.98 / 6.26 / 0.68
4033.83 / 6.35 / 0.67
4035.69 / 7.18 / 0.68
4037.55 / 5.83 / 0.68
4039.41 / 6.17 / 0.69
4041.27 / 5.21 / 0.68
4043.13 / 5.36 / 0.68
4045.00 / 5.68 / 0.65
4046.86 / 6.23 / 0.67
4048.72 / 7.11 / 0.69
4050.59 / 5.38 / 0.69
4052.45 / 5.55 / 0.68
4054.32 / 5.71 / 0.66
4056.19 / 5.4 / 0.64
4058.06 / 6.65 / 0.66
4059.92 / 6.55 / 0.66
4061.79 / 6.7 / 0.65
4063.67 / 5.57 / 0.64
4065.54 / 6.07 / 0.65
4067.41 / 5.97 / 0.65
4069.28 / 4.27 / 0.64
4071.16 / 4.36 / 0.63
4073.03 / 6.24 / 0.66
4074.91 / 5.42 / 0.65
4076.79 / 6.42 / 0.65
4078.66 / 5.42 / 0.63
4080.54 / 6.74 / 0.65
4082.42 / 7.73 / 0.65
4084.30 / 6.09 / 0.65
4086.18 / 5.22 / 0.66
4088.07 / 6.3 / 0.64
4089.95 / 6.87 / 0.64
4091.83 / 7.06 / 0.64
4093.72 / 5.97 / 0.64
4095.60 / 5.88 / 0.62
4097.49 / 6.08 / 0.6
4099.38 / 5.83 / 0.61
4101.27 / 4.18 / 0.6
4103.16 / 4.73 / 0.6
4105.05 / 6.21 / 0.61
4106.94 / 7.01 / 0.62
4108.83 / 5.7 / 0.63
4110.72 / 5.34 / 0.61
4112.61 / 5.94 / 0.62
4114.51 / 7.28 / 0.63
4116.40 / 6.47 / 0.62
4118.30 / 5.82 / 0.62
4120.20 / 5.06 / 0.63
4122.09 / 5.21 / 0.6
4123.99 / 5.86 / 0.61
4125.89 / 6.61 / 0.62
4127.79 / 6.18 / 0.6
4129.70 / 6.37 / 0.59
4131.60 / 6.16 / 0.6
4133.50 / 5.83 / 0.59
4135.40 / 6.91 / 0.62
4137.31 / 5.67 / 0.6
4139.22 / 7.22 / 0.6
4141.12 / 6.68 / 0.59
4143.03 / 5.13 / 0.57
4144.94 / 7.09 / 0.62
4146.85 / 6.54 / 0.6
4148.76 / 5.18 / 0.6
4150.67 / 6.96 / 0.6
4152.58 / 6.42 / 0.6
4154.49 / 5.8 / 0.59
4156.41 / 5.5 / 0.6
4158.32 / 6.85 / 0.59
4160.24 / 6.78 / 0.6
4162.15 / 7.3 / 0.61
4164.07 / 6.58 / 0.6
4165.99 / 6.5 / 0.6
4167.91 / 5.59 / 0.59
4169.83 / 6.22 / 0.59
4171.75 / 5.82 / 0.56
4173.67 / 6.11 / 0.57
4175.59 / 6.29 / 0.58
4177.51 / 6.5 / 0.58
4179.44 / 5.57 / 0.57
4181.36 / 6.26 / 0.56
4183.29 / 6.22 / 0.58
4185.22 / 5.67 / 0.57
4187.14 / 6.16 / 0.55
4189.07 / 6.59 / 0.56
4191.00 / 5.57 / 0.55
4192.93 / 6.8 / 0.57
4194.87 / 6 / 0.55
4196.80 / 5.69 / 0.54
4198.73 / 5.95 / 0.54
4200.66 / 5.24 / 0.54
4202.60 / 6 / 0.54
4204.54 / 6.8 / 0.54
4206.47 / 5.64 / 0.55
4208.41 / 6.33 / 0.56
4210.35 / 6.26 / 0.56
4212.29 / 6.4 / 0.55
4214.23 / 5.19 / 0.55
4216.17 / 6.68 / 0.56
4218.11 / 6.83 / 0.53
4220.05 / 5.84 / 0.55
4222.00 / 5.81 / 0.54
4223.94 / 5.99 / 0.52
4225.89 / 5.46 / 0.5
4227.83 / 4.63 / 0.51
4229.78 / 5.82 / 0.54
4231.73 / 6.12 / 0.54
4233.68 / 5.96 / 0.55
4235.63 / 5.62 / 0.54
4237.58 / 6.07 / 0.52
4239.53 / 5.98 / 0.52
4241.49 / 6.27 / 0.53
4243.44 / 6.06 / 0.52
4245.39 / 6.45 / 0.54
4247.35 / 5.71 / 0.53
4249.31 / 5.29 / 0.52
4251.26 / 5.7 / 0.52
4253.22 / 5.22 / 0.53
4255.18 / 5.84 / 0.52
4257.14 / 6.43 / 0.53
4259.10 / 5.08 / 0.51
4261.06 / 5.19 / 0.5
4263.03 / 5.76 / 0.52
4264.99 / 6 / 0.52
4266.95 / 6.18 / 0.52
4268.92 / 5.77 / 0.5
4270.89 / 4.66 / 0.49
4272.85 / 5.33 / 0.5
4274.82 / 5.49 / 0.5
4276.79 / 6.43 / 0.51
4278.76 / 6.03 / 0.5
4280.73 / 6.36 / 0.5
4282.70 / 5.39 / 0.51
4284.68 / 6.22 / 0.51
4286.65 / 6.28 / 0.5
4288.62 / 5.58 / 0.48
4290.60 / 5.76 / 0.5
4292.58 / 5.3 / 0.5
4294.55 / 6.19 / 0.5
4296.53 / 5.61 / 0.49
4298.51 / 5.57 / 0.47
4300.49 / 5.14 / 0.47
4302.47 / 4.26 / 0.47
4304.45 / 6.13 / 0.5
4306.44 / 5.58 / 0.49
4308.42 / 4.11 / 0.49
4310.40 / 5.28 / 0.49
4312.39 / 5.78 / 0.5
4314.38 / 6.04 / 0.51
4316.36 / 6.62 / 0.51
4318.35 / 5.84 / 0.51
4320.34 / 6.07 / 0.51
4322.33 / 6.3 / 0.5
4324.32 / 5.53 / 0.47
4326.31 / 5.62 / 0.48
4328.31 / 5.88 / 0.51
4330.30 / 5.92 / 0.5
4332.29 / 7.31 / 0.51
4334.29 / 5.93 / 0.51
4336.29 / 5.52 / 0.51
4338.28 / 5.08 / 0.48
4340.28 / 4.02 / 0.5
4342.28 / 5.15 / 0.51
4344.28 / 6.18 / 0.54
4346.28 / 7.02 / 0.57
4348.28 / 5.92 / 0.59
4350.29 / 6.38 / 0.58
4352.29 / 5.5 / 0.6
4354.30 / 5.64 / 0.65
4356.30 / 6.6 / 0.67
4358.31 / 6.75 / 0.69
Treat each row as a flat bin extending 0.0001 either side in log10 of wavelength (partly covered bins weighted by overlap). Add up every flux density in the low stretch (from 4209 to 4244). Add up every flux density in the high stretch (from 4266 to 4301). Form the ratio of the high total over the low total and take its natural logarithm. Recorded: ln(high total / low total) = -0.035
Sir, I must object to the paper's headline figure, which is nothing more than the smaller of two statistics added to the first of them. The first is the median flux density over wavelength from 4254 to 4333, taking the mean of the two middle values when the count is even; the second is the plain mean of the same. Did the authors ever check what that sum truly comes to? 11.5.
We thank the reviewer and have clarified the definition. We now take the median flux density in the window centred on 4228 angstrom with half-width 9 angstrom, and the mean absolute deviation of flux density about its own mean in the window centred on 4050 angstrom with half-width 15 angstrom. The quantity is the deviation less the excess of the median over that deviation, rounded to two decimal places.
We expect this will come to -4.70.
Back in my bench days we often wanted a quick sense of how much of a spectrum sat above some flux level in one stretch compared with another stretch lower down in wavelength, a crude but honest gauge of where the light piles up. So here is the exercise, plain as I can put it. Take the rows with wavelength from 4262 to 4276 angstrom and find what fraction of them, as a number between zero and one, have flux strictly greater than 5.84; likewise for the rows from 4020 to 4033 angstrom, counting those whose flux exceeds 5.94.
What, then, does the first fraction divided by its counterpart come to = 0.33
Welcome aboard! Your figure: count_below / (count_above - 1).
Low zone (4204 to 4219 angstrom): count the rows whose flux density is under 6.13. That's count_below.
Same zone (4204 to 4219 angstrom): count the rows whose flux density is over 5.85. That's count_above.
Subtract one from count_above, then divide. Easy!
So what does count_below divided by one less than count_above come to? 0.4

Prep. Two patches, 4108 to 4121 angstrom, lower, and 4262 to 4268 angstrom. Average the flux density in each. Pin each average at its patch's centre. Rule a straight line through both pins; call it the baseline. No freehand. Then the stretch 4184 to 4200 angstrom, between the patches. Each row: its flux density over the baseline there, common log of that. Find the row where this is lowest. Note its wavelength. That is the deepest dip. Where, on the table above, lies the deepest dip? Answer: 4191.00 angstrom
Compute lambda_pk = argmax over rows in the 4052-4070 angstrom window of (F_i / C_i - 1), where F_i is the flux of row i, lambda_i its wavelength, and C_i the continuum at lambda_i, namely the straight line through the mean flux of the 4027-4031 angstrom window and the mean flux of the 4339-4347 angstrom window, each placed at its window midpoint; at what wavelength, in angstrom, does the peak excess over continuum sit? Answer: 4061.79 angstrom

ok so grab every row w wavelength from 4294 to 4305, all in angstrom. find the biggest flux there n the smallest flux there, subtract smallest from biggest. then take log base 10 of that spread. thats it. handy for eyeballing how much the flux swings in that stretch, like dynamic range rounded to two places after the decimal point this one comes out 0.29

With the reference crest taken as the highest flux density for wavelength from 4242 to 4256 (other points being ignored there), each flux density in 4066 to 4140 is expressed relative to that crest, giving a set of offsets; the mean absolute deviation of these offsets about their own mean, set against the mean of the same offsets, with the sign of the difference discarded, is 1.08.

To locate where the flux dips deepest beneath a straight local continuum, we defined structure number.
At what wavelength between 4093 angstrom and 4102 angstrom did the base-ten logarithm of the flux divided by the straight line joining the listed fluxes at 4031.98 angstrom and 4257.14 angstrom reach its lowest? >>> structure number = 4101.27 angstrom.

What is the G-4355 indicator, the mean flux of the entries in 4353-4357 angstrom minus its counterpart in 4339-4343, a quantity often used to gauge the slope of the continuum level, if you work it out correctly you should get 1.5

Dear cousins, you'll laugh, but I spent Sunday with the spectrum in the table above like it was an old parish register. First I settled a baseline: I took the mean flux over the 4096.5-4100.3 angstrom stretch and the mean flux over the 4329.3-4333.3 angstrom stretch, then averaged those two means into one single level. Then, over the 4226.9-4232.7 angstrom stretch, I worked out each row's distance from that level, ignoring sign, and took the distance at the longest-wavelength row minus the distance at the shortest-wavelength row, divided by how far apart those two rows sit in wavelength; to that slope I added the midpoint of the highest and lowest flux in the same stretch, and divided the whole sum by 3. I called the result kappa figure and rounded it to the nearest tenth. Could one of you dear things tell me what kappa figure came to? 1.7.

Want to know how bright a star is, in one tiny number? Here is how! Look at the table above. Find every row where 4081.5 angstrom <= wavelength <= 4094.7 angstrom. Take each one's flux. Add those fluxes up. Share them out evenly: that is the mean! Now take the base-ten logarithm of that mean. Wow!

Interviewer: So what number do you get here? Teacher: 0.810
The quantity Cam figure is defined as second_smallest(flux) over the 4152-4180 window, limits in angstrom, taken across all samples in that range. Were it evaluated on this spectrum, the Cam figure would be 5.57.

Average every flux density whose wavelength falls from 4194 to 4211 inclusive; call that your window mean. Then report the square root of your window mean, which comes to 2.45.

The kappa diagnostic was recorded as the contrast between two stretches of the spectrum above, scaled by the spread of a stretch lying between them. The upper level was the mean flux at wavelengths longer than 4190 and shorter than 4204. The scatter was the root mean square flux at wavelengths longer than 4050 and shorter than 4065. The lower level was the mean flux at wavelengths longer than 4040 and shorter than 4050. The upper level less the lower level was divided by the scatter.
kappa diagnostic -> 0.00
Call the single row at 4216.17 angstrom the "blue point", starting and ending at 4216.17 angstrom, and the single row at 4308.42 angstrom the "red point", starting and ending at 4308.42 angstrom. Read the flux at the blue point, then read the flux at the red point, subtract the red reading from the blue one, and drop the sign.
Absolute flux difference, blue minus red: 2.57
